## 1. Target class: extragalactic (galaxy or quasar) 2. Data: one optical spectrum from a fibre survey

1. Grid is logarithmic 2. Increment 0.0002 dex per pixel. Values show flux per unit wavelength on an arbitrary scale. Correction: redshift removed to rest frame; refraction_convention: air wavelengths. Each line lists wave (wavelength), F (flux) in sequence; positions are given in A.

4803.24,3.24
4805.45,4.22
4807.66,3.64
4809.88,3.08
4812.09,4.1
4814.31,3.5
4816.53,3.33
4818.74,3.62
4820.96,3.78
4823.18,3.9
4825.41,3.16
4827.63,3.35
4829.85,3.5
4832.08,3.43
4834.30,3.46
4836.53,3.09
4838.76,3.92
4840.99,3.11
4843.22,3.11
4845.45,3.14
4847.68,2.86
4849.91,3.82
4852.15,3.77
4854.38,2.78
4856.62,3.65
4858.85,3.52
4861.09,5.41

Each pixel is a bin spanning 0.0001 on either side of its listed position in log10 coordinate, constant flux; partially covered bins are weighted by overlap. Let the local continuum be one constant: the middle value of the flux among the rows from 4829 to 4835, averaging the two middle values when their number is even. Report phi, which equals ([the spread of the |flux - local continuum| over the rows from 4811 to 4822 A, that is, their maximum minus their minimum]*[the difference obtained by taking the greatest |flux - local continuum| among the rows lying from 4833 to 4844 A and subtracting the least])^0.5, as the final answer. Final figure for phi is 0.53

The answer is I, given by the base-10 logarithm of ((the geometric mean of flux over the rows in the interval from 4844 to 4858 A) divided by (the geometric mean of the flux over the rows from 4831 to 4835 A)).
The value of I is -0.018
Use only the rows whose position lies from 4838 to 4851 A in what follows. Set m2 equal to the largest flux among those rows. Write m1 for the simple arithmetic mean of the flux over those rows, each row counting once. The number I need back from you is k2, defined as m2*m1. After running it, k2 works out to 13.0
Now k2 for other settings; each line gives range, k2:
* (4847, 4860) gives 13.0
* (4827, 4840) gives 13.6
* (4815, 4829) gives 13.7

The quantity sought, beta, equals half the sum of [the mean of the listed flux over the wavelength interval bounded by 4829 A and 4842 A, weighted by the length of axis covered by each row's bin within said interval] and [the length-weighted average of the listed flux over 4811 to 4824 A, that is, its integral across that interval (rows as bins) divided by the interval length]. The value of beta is 3.56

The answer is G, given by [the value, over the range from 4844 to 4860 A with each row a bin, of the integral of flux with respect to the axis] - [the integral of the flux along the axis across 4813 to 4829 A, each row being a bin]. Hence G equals -2.6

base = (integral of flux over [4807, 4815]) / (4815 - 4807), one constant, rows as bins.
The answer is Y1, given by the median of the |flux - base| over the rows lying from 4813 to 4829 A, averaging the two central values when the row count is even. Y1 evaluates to 0.23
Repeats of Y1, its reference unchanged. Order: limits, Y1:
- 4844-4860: 0.24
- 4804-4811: 0.50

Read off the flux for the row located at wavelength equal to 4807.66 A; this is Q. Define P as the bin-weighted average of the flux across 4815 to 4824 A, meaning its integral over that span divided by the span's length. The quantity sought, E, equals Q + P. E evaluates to 7.29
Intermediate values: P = 3.65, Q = 3.64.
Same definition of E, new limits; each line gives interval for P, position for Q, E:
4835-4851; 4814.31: 6.80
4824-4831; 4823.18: 7.26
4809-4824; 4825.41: 6.78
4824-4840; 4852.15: 7.19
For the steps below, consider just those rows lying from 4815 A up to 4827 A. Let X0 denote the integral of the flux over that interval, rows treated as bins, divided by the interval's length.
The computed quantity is 3.55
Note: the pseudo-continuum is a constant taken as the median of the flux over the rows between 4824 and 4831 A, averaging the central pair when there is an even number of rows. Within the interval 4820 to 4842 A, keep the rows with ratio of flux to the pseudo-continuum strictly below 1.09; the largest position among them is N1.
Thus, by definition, 4840.99 A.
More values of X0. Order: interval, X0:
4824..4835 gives 3.39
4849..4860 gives 3.51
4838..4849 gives 3.22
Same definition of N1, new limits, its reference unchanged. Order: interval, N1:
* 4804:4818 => 4816.53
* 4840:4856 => 4854.38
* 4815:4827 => 4825.41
